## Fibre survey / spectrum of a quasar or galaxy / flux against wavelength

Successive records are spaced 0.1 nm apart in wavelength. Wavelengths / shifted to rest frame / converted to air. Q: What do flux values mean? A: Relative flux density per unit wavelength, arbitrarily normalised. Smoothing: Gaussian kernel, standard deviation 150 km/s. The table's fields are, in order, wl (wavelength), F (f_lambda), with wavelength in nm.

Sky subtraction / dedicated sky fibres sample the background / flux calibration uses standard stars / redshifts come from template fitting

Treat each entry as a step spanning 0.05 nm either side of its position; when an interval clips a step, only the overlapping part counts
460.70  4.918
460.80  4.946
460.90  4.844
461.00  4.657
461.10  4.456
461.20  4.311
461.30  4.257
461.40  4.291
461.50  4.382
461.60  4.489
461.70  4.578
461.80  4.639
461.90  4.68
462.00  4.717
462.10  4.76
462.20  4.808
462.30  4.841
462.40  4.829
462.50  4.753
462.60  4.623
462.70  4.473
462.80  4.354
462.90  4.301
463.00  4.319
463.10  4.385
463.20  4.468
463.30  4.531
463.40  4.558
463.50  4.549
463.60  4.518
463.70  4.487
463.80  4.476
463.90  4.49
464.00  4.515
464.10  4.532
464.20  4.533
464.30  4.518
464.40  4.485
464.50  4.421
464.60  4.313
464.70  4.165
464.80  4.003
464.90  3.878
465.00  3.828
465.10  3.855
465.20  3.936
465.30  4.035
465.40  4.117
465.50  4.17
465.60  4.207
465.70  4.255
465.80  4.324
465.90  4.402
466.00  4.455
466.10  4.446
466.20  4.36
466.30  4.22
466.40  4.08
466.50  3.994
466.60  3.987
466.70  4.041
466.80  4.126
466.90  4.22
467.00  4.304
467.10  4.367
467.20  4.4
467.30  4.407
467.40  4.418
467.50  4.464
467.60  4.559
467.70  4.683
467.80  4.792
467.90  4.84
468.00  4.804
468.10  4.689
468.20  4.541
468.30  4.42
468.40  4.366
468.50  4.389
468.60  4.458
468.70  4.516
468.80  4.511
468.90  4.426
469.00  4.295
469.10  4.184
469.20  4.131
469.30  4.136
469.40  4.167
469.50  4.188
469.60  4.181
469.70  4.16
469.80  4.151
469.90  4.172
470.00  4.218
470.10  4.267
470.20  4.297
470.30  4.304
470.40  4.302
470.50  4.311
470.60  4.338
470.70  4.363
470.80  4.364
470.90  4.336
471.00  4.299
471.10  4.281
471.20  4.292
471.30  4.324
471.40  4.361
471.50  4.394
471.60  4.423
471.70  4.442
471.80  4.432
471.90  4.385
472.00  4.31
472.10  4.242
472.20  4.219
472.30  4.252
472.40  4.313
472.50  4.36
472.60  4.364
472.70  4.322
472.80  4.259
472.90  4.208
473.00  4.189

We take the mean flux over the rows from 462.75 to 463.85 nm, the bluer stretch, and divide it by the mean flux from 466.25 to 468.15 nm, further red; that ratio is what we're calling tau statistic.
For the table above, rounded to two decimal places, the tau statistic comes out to 1.01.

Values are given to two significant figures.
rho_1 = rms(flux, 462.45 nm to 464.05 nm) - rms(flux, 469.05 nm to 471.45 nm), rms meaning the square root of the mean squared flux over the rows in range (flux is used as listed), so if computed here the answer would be 0.23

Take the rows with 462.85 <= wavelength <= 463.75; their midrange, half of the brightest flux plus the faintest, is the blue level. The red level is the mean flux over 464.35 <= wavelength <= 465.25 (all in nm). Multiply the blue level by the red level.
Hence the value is 18.2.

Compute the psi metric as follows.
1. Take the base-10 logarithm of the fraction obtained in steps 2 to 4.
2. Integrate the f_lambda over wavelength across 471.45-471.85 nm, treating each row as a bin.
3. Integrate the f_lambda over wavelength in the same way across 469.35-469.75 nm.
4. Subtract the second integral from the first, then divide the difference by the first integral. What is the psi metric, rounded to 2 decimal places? -1.25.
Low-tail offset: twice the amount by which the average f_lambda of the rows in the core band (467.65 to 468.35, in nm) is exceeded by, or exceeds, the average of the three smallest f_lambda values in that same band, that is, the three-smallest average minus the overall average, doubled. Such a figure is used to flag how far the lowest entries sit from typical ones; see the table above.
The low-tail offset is -0.27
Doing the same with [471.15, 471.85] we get -0.11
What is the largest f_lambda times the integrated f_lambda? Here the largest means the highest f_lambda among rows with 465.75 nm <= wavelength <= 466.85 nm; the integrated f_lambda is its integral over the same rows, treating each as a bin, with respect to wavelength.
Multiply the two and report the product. 21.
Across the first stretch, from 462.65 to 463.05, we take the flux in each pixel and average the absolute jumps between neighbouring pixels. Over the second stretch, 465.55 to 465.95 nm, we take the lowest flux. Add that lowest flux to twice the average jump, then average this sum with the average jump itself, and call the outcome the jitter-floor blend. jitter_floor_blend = 2.20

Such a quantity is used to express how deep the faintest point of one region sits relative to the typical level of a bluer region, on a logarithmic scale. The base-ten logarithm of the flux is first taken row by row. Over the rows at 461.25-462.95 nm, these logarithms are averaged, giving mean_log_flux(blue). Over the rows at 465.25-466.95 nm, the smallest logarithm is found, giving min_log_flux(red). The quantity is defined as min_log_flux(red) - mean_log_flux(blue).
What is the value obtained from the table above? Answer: -0.059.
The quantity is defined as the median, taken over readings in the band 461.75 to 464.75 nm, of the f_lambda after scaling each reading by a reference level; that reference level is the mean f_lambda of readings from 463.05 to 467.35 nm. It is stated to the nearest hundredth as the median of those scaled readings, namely 1.05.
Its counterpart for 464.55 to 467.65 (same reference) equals 0.98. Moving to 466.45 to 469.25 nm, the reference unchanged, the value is 1.03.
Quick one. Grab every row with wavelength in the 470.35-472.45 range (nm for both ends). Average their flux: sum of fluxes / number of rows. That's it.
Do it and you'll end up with 4.33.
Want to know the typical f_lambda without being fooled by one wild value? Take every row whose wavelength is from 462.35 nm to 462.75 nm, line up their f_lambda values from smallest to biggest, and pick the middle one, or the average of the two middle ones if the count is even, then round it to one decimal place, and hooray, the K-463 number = 4.7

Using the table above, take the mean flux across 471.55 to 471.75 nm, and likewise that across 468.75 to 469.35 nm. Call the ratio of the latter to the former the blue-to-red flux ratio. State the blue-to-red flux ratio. 0.97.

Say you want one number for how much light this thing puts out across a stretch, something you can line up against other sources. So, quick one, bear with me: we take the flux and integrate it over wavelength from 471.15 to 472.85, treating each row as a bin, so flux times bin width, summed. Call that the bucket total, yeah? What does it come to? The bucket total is 7.37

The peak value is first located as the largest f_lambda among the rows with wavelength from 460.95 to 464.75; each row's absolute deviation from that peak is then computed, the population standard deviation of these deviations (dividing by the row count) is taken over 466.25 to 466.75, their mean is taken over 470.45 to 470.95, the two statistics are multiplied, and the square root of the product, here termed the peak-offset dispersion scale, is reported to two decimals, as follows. 0.21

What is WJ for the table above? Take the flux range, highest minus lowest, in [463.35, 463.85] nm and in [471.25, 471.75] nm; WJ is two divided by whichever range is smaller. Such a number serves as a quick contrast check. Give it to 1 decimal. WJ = 24.4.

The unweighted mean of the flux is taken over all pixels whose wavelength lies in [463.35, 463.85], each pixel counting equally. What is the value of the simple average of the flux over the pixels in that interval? 4.52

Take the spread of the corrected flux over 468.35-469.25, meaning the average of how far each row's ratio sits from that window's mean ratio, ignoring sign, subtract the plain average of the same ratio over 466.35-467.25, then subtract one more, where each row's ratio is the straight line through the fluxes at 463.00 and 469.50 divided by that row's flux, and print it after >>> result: -2.00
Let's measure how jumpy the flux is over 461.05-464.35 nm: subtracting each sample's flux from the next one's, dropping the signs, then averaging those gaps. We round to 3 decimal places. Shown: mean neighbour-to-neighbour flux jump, 0.054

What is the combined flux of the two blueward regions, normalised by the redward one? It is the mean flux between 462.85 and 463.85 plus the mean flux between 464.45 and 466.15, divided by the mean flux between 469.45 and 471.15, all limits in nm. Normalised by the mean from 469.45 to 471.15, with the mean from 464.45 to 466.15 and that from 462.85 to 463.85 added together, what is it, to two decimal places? 2.02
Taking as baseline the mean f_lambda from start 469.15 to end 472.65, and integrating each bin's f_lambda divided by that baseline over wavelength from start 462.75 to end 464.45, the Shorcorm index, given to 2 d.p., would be 1.77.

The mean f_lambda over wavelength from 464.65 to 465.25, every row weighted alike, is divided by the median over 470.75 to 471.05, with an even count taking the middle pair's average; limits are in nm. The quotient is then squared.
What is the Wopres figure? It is 0.83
